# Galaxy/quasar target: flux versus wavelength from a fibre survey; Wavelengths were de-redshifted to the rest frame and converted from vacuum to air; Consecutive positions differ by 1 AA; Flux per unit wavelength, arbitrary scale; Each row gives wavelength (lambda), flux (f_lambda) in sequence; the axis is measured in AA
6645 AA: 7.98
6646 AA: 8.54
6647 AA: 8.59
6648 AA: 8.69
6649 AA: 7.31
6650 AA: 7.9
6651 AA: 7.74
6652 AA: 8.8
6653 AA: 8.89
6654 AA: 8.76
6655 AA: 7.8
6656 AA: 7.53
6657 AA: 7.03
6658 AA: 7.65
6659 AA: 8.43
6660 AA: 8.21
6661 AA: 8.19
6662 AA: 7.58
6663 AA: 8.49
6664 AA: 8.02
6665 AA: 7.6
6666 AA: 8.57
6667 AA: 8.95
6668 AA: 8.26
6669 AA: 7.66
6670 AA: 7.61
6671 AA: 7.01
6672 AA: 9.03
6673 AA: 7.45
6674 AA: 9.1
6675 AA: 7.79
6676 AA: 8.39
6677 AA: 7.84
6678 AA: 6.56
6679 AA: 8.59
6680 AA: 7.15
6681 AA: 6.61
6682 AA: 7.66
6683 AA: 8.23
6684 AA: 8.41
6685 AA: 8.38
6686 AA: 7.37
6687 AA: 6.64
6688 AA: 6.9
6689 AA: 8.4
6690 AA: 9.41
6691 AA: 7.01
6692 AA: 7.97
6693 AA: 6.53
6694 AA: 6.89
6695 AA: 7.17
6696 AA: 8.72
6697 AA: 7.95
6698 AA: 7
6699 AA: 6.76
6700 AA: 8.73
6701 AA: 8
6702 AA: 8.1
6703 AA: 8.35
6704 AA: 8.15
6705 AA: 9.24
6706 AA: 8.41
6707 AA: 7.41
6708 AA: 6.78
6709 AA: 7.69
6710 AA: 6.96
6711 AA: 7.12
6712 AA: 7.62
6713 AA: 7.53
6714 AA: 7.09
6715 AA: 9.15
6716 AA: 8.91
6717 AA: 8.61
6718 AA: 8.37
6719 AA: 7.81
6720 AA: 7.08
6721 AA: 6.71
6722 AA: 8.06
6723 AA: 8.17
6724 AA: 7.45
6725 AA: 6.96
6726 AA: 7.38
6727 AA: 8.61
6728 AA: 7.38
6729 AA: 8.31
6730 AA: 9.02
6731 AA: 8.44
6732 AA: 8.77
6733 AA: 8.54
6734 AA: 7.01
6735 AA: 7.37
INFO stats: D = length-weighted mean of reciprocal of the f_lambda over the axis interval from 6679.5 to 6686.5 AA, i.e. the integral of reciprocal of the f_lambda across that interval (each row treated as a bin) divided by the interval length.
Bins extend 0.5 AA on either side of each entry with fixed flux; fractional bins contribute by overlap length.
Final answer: 0.131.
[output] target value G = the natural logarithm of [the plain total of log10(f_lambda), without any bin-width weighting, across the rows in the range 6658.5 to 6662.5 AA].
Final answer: 1.29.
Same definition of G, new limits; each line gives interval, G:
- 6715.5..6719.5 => 1.31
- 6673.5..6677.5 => 1.30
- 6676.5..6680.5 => 1.25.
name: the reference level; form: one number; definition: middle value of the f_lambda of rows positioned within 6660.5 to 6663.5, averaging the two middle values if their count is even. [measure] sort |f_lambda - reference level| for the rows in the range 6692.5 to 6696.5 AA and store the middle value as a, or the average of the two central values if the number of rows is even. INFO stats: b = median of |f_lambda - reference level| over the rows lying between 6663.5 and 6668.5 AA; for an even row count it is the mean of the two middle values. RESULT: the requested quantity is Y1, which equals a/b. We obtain 3.1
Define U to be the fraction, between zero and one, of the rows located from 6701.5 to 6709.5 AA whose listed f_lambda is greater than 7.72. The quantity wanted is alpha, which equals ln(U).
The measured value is -0.5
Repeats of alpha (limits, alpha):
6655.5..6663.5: -0.7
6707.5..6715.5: -2.1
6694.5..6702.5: -0.5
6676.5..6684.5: -0.7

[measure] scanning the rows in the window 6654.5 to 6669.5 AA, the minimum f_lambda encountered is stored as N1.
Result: 7.03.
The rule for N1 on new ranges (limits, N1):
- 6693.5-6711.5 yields 6.76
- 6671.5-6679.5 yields 6.56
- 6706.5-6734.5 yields 6.71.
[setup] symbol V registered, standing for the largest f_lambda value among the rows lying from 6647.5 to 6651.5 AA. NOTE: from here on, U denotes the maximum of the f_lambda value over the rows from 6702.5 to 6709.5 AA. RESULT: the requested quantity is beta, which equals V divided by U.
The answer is 0.94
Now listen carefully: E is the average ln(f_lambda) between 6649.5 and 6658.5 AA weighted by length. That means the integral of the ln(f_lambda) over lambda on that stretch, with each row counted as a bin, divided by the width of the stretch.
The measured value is 2.08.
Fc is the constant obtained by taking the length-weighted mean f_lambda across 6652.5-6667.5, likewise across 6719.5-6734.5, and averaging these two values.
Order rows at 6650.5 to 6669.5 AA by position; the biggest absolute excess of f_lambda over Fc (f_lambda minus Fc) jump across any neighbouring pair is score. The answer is 1.06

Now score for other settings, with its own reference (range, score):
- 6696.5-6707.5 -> 1.97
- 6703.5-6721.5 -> 2.06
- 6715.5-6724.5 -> 1.35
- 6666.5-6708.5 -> 2.40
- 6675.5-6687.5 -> 2.03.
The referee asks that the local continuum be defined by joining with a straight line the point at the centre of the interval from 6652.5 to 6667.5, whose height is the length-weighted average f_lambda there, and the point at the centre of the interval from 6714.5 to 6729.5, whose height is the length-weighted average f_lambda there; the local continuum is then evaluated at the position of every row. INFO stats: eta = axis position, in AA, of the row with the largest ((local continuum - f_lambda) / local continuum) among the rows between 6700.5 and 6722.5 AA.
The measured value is 6721 AA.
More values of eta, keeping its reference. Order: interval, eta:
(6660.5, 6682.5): 6678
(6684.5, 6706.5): 6693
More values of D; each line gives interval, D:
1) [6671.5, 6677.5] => 0.122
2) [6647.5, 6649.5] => 0.126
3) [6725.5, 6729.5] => 0.127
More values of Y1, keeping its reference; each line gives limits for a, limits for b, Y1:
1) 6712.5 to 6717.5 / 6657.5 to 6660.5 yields 3.0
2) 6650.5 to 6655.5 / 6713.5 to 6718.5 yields 0.8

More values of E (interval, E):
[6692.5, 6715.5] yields 2.04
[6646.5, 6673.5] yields 2.08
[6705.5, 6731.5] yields 2.05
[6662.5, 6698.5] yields 2.05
